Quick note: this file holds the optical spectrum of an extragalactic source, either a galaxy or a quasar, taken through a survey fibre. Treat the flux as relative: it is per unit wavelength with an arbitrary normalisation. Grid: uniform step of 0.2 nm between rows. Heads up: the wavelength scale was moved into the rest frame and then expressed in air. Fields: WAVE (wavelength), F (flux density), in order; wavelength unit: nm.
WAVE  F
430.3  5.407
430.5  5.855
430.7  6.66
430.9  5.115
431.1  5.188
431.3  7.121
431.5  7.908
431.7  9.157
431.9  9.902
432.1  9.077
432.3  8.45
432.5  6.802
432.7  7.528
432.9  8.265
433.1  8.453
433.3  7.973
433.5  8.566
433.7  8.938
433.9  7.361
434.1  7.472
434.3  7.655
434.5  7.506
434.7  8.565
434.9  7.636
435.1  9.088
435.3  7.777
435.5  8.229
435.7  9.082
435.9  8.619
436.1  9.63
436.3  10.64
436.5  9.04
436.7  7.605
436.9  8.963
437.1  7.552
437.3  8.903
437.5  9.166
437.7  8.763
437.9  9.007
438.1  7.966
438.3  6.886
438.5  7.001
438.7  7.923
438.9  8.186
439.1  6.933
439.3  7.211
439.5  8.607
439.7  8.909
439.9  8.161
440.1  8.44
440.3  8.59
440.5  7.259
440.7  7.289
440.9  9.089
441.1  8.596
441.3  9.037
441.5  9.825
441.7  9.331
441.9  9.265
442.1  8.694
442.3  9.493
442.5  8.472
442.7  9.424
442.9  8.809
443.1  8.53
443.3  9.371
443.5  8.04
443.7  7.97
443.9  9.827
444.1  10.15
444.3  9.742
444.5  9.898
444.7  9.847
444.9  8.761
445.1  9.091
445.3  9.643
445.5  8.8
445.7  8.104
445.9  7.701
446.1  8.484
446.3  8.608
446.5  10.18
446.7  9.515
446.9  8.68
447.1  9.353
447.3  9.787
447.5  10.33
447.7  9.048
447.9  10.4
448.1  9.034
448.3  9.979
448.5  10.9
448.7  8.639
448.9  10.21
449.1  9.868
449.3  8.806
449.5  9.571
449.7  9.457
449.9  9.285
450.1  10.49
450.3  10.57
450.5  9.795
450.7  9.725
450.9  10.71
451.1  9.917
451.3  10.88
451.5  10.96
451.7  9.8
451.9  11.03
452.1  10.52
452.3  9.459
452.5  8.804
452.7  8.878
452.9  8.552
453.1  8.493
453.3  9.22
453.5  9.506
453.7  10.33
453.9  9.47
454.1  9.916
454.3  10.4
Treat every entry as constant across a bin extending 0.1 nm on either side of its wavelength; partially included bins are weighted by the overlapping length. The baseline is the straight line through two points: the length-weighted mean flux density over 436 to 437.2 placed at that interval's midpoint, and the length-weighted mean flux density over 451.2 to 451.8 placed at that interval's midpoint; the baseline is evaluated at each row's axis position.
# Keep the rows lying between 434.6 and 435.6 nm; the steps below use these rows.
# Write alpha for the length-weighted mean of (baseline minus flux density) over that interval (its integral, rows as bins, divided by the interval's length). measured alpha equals 0.5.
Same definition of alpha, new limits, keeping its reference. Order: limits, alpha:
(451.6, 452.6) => 0.7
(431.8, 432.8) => 0.1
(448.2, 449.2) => 0.3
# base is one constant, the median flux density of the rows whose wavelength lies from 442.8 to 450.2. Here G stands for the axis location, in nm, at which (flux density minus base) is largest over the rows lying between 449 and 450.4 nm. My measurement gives 450.3 nm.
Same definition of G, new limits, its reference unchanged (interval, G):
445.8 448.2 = 447.9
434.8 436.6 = 436.3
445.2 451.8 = 451.5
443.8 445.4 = 444.1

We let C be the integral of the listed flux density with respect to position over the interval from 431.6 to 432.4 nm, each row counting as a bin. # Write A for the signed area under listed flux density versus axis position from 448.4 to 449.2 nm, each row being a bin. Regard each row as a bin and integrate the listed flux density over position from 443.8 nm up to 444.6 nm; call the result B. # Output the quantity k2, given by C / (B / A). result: 7.3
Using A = 7.9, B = 7.9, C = 7.3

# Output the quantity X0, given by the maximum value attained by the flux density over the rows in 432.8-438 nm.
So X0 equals 10.64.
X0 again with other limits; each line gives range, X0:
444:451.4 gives 10.9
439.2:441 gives 9.089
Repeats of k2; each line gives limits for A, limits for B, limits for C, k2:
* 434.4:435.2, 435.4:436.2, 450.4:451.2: 7.4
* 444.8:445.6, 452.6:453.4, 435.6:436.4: 7.8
